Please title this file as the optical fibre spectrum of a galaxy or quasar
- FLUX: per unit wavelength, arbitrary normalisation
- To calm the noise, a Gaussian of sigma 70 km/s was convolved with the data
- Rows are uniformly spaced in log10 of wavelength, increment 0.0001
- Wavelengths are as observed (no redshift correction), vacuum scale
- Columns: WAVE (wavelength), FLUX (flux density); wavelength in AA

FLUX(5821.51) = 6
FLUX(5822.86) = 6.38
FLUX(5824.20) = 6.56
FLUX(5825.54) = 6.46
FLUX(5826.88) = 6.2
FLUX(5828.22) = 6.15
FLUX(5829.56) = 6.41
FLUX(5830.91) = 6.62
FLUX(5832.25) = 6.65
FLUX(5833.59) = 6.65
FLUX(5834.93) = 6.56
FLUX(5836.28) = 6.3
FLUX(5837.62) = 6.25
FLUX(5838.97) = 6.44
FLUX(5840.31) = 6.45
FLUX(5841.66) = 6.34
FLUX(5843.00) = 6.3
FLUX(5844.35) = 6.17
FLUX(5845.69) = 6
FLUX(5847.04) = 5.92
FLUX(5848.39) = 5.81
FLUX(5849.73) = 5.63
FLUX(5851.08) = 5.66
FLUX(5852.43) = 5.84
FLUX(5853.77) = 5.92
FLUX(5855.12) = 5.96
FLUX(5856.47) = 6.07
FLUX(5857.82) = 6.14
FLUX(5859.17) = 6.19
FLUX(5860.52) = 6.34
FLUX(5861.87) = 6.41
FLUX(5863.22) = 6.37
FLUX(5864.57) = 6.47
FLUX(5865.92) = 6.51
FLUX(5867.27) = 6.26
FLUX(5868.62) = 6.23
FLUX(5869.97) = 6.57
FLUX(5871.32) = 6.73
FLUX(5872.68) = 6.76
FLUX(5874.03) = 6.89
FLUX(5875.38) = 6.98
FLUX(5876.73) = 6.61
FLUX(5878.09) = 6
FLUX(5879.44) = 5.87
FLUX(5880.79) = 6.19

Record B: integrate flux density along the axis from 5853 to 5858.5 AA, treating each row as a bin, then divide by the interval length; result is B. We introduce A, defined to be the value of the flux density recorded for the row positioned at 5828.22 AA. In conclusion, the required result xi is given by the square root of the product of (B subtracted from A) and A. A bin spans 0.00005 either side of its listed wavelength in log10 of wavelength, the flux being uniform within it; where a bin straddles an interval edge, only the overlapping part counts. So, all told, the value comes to 0.9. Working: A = 6.15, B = 6.0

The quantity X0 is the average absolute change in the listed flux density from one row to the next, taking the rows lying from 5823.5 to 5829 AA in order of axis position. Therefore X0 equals 0.14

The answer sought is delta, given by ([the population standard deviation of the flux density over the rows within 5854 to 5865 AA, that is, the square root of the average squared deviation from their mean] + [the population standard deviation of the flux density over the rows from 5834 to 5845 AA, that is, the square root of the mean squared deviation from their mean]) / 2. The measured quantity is 0.143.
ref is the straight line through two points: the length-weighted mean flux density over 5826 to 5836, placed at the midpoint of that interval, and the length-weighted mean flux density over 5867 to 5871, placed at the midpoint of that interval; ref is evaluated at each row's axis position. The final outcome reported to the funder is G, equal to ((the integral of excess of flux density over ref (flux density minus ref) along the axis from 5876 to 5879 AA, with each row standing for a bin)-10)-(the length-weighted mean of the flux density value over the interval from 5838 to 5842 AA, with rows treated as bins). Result -16.7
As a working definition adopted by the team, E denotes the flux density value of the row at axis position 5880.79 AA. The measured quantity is 6.19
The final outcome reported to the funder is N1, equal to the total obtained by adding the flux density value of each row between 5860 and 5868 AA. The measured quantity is 38.4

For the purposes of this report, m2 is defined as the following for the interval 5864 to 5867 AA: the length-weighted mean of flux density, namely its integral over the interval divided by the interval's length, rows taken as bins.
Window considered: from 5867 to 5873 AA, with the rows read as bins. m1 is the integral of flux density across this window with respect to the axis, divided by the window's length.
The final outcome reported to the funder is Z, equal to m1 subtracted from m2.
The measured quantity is 0.0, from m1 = 6.51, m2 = 6.46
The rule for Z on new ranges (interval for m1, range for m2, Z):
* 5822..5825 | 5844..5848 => -0.4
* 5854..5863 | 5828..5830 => 0.1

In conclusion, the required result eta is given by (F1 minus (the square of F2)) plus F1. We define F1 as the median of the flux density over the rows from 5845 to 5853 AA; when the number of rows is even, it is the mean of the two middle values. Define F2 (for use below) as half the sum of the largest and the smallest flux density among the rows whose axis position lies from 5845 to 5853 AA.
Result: -22.2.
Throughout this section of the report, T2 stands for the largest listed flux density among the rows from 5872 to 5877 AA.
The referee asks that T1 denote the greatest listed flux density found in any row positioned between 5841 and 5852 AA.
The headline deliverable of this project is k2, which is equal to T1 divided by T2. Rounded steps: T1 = 6.34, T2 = 6.98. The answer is 0.91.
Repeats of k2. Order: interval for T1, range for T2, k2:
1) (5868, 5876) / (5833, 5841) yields 1.05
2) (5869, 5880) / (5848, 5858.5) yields 1.14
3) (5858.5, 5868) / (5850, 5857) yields 1.07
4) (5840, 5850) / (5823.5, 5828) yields 0.98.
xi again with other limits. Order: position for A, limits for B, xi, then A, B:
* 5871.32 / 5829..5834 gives 1.0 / 6.73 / 6.6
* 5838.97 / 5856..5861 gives 1.3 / 6.44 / 6.2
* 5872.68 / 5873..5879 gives 1.0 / 6.76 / 6.6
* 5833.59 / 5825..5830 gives 1.5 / 6.65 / 6.3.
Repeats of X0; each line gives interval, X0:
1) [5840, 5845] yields 0.09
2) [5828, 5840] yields 0.14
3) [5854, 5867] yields 0.08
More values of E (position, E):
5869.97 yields 6.57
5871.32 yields 6.73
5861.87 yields 6.41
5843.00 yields 6.3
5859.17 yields 6.19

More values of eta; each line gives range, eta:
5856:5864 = -26.4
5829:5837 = -28.7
